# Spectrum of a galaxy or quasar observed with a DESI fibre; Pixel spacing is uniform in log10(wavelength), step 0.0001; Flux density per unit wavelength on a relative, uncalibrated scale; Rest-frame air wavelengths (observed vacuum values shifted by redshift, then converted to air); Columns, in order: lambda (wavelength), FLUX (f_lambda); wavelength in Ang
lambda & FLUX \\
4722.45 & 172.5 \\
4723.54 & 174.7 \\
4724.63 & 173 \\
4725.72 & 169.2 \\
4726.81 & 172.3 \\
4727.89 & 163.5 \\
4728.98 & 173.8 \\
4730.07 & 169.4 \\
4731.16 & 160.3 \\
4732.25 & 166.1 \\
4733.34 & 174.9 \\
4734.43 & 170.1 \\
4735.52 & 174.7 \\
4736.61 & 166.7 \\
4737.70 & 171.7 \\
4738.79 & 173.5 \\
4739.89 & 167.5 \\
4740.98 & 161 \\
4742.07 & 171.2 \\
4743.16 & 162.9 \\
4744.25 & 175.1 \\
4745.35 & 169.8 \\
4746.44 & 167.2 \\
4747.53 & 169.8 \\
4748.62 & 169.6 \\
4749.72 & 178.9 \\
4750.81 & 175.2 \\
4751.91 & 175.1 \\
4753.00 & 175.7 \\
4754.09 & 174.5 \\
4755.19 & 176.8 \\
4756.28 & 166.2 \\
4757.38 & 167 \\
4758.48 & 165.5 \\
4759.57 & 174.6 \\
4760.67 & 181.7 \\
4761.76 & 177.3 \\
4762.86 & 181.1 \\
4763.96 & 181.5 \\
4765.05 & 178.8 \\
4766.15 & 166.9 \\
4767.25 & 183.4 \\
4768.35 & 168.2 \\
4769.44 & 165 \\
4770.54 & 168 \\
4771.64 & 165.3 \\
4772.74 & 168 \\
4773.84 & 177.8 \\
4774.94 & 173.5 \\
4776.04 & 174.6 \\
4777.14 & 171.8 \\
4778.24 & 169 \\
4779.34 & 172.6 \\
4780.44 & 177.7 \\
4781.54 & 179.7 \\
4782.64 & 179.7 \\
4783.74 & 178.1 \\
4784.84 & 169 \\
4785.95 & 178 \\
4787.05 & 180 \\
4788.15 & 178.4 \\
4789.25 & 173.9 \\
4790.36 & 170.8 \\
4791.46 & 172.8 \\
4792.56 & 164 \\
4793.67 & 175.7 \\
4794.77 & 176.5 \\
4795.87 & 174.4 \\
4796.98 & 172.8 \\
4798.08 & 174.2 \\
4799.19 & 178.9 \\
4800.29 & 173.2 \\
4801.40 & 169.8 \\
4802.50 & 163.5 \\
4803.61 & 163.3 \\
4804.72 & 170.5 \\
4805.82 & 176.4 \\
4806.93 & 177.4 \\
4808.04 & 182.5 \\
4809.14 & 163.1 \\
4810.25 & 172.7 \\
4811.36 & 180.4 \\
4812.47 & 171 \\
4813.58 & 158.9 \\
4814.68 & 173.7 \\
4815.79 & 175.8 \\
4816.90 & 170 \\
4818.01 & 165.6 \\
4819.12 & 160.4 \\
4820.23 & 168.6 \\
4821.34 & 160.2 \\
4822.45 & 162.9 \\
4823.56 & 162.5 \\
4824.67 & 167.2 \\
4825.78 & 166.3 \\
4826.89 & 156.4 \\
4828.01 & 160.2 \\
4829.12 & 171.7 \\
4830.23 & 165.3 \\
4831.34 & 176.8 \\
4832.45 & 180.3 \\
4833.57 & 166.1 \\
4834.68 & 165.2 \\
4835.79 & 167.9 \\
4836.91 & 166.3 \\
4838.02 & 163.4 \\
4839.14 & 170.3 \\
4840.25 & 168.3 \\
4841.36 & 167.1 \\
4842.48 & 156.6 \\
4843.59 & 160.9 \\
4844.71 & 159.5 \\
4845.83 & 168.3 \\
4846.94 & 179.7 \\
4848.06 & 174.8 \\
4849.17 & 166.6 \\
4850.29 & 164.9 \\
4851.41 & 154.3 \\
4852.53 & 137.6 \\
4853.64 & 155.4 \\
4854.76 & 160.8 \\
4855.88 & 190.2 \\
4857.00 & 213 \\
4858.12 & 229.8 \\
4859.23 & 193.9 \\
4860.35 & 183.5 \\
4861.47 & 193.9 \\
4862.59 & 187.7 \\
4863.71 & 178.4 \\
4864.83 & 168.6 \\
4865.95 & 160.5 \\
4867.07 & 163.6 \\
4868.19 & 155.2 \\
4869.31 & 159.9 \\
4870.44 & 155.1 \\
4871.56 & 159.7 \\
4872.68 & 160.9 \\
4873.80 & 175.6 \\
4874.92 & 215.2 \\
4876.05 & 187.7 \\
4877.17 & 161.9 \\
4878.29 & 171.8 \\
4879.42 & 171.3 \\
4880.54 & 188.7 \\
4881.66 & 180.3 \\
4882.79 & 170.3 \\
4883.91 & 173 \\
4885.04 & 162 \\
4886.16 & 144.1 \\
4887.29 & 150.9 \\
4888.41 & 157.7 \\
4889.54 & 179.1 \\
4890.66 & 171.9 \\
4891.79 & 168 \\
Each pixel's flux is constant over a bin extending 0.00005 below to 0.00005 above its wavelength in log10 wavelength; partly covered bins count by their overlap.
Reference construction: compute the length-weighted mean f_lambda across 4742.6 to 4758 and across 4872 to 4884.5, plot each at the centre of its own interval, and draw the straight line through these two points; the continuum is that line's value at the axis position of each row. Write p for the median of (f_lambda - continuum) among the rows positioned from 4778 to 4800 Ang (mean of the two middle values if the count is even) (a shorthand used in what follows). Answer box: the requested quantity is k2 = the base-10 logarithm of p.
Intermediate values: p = 1.3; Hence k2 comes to 0.1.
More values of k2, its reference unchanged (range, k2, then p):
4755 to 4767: 0.7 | 4.9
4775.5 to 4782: -0.2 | 0.7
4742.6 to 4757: 0.4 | 2.7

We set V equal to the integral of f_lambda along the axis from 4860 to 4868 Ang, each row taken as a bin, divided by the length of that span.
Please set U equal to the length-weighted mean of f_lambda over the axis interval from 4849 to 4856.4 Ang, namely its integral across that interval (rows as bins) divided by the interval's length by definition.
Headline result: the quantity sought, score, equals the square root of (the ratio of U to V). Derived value 0.96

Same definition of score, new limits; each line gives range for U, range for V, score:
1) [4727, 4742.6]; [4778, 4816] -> 0.99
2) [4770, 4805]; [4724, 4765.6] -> 1.00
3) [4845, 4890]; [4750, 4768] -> 0.99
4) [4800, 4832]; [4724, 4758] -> 0.99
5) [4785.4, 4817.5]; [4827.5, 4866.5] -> 1.00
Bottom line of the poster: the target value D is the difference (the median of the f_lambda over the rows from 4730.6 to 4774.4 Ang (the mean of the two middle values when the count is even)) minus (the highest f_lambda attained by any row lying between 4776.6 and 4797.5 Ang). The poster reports -9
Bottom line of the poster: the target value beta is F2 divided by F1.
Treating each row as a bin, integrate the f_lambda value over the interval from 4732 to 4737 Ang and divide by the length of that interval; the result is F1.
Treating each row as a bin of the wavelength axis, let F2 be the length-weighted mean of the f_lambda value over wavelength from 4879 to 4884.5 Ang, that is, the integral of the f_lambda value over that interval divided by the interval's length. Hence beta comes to 1.03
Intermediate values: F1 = 171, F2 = 177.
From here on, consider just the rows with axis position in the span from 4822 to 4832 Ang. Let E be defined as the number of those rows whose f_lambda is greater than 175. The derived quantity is 1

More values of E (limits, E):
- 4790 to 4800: 3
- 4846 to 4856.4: 2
